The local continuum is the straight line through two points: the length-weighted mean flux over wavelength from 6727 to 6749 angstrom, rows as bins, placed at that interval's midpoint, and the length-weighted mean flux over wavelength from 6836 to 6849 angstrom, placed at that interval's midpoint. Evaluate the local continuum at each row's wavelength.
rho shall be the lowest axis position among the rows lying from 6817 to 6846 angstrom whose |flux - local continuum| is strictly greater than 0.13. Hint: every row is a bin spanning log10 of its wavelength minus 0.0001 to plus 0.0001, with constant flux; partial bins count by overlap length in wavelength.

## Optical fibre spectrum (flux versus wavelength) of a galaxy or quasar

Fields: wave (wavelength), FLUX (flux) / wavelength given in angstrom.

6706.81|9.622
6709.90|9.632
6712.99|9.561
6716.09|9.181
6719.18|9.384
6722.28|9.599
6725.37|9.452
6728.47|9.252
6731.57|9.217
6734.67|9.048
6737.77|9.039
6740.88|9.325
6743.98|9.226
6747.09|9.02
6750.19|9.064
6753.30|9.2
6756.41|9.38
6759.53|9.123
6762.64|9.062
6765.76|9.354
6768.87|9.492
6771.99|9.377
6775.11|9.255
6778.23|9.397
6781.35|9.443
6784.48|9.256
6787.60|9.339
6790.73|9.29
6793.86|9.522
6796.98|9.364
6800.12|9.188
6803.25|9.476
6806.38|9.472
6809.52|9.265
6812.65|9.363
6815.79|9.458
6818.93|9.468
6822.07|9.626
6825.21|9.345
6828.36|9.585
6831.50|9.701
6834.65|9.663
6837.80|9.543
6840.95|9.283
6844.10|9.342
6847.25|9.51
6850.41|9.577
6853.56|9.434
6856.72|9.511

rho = 6822.07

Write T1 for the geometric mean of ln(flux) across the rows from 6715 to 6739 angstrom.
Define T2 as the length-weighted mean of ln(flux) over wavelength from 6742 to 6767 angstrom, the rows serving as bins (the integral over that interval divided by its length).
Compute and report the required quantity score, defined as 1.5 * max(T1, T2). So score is 3.34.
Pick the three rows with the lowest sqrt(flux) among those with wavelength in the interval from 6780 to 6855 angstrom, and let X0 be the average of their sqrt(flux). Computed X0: 3.04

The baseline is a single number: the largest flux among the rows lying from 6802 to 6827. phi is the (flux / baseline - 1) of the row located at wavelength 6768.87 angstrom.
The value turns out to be -0.014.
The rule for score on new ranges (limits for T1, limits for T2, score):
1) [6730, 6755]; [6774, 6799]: 3.35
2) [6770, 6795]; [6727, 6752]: 3.35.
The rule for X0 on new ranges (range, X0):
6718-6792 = 3.01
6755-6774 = 3.03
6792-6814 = 3.04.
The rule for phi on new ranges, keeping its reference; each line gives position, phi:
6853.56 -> -0.020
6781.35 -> -0.019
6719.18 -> -0.025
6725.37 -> -0.018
